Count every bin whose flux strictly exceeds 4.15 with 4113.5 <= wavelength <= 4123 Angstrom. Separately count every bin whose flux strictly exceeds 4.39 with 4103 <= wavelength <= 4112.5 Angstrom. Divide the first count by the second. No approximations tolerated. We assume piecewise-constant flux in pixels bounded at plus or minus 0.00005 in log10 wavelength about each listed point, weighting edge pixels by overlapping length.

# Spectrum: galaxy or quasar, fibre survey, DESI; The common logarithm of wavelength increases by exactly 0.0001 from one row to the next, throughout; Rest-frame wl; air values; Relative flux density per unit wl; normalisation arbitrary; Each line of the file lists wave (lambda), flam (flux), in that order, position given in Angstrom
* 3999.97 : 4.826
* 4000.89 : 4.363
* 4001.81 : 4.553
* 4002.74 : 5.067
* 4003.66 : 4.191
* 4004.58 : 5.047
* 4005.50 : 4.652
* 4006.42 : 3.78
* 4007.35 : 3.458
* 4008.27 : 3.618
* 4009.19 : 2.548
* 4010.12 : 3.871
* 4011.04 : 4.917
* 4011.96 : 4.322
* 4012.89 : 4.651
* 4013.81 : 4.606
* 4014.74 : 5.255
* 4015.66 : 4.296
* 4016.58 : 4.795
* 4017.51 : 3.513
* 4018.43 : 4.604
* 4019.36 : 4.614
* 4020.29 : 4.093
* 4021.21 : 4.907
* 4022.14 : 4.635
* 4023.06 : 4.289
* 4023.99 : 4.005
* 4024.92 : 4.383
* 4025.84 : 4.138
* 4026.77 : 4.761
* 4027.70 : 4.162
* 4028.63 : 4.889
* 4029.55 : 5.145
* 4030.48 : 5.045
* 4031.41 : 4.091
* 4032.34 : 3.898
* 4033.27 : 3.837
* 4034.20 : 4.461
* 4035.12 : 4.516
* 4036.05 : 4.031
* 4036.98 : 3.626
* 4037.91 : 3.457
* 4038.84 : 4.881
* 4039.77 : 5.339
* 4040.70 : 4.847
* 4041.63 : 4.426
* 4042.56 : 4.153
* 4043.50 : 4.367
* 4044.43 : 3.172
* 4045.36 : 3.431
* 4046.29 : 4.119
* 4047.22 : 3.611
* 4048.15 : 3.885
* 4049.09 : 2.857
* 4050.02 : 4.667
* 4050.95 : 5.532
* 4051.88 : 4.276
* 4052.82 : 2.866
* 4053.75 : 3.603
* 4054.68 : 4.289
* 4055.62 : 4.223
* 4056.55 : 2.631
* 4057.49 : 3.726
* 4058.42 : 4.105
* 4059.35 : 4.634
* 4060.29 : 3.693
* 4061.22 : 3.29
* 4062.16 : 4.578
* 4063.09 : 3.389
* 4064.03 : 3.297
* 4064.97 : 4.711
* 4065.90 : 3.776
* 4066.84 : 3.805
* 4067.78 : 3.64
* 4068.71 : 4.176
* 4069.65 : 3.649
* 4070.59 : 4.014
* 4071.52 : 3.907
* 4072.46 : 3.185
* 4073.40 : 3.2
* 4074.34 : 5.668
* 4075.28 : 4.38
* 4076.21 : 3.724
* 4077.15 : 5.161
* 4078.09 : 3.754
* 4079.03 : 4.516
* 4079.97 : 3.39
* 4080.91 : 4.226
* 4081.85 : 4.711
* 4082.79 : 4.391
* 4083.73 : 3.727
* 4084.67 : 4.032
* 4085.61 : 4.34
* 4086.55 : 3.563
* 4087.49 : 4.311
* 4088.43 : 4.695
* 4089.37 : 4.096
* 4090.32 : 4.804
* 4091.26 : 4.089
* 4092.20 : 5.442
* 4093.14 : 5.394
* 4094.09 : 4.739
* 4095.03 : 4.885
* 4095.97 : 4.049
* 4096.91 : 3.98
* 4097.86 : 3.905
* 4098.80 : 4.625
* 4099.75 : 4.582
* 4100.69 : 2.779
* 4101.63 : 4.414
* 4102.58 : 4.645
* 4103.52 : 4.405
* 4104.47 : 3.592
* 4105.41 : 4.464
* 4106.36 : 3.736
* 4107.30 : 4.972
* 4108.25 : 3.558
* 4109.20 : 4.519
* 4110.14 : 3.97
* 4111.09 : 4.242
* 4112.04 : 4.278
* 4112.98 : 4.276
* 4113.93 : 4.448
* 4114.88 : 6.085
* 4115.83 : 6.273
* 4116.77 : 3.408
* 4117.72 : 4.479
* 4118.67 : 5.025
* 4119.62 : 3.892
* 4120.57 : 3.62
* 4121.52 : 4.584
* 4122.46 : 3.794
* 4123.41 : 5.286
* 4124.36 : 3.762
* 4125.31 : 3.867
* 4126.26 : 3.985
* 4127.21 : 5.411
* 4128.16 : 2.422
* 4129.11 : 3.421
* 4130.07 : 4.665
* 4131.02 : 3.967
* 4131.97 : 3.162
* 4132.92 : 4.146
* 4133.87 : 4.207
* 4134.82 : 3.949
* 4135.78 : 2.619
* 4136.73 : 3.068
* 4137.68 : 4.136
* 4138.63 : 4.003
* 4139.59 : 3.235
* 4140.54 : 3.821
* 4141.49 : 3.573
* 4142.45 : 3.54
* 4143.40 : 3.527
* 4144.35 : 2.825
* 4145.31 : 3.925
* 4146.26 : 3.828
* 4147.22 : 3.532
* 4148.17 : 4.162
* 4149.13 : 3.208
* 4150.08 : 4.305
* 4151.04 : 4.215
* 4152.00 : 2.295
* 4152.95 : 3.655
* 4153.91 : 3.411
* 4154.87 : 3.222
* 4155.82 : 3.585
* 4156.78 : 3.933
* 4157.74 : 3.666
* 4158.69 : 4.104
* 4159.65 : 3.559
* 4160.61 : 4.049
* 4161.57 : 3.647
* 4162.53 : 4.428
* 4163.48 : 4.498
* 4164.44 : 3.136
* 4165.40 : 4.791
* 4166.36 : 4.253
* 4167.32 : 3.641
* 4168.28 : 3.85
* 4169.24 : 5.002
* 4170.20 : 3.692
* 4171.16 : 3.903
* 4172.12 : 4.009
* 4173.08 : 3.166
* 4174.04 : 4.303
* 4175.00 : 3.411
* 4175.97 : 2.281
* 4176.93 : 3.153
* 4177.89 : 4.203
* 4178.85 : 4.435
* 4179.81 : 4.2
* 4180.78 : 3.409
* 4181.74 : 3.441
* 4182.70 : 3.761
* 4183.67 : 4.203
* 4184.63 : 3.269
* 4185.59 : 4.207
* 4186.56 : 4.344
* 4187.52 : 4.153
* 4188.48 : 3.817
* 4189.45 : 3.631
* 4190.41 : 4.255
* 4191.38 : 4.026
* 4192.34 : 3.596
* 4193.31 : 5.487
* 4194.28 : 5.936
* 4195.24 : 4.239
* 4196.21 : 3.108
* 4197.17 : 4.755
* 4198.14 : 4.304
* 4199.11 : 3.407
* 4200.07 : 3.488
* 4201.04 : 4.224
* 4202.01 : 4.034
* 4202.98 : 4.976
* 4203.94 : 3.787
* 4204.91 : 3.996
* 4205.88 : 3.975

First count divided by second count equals 1.5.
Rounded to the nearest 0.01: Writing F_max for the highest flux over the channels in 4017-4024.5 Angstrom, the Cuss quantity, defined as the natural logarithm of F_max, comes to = 1.59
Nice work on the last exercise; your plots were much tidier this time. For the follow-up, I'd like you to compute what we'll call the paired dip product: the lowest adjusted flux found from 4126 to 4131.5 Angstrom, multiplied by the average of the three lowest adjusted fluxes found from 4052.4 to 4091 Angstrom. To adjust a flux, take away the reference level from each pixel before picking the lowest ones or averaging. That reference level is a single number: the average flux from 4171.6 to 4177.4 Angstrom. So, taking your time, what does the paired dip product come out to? 0.48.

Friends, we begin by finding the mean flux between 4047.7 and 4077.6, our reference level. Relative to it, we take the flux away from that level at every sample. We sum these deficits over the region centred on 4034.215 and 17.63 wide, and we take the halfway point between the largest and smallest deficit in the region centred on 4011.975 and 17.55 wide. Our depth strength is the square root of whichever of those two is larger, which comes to 0.2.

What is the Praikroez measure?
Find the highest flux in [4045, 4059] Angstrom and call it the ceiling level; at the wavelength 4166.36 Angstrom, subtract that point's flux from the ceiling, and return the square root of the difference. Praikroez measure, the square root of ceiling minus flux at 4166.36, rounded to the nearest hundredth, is 1.13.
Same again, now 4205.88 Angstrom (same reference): 1.25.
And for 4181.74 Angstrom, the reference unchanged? 1.45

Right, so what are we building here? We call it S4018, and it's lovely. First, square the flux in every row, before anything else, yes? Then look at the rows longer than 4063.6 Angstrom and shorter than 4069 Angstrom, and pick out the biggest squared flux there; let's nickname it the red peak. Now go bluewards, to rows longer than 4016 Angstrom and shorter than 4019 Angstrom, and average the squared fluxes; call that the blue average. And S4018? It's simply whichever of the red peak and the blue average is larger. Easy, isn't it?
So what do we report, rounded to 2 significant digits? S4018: 22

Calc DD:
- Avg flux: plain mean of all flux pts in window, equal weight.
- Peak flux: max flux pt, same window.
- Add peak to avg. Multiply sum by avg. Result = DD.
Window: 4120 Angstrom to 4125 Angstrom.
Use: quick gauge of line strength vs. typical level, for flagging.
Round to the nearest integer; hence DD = 40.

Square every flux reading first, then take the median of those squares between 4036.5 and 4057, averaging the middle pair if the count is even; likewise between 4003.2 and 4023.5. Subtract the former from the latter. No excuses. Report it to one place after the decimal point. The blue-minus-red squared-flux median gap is 2.8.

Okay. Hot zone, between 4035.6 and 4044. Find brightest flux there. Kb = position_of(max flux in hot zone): 4039.77 Angstrom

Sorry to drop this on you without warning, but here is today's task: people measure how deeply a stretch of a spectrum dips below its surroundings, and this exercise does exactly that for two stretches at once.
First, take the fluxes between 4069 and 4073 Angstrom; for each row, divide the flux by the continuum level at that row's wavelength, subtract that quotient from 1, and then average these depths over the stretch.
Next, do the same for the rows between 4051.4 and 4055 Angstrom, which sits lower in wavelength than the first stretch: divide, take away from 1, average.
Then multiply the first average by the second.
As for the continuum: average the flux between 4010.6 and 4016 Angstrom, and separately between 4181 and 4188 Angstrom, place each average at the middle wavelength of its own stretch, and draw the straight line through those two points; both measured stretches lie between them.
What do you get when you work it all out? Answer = 0.027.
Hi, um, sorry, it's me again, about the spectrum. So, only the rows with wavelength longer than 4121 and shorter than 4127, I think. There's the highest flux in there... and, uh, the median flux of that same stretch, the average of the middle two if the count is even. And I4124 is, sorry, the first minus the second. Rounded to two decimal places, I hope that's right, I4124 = 1.36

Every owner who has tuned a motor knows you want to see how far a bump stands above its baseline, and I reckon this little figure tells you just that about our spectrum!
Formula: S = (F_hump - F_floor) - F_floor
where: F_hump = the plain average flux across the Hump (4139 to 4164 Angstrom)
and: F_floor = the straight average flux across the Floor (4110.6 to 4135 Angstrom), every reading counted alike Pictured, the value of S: -4.8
